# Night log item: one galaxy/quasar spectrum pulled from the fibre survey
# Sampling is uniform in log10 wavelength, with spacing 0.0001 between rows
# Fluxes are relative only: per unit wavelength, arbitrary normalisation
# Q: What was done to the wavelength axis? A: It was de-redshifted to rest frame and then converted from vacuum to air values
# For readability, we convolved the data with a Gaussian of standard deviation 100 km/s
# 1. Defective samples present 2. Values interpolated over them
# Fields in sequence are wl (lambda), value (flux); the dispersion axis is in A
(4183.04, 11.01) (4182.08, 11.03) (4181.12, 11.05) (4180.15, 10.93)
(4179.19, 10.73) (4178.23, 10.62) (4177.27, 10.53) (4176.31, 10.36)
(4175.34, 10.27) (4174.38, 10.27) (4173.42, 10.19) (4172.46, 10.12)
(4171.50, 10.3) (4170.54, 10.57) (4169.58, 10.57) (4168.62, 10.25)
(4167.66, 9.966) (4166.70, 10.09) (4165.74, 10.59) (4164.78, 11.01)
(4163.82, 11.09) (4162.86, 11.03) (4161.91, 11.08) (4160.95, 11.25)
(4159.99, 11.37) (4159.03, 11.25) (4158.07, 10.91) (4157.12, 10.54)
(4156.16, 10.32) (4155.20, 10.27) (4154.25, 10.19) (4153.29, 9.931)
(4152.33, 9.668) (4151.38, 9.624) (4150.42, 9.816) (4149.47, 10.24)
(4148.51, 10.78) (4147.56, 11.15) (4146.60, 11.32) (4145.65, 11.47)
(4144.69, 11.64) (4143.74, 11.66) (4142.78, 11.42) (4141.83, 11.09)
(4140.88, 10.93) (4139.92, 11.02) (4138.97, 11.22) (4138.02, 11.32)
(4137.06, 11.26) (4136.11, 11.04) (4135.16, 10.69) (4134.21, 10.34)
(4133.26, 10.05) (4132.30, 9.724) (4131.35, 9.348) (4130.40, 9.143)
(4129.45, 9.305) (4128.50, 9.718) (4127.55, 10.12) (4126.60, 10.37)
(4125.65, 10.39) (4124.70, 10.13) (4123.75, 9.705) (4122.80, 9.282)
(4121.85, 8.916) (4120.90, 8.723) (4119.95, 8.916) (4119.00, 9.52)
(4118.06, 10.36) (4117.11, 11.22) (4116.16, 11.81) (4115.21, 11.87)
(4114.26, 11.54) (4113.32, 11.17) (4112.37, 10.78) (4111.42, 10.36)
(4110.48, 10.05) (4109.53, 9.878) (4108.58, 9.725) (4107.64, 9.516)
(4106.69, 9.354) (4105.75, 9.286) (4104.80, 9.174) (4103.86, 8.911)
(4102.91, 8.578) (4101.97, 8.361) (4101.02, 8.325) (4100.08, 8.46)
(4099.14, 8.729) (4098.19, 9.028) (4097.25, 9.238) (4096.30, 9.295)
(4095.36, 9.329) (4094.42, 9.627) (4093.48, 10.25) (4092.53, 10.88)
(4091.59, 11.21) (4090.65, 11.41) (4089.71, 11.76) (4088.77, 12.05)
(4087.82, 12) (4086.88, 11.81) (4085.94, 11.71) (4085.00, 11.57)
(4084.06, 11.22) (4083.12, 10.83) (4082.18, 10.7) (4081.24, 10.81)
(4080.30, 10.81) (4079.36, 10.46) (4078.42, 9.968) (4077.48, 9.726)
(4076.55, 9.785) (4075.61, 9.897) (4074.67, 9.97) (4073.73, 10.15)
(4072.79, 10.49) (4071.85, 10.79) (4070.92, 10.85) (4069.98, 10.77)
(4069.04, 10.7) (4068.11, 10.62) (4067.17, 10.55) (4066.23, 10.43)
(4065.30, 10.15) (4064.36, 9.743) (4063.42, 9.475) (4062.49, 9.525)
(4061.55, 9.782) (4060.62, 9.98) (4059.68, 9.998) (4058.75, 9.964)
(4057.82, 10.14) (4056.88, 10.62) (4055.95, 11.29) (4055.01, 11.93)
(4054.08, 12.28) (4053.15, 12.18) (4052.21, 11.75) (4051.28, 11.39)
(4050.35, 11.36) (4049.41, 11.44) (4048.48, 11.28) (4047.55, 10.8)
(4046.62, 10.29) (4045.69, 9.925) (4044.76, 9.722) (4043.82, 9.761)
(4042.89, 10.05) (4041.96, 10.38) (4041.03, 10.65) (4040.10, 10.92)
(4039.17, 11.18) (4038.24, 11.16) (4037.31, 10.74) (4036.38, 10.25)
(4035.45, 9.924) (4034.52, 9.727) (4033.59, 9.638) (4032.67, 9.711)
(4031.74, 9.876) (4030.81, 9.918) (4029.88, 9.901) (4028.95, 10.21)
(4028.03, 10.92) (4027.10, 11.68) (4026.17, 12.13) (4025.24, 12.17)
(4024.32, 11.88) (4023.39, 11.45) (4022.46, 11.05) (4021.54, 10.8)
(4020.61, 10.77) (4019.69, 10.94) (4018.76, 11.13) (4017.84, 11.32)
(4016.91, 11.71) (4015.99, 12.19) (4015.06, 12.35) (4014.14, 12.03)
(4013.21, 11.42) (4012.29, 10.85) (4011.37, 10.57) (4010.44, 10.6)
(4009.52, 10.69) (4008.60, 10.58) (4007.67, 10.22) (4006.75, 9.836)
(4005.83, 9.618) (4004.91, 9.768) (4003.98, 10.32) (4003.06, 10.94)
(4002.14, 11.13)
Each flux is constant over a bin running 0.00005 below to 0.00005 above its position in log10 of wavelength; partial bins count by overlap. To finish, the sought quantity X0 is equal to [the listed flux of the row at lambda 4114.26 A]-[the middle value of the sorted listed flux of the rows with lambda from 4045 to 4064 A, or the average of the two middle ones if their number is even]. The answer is 0.83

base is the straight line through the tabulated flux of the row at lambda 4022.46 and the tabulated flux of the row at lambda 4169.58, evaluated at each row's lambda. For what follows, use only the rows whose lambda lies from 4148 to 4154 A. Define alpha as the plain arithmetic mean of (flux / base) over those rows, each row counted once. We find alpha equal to 0.94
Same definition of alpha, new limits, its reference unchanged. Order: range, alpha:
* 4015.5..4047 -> 0.97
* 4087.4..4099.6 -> 0.96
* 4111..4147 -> 0.98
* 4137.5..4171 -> 1.01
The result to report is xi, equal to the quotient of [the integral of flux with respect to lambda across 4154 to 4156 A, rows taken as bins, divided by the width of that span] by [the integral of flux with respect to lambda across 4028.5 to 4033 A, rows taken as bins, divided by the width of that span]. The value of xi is 1.036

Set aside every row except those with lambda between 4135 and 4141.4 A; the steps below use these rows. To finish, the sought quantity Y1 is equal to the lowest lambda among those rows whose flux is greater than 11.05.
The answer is 4137.06 A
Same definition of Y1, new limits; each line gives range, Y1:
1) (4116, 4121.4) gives 4116.16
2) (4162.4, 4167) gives 4163.82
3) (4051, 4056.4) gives 4051.28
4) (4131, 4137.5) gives 4137.06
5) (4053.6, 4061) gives 4054.08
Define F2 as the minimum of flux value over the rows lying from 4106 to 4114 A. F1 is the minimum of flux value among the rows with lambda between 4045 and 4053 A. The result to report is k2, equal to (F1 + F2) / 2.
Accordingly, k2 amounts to 9.6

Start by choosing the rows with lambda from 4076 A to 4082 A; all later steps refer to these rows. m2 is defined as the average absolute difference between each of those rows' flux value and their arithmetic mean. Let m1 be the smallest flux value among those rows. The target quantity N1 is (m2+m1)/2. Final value 5.08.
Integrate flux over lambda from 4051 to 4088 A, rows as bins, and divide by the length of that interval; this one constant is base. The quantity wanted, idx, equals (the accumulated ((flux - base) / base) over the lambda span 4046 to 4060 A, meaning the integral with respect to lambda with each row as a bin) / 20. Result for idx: 0.030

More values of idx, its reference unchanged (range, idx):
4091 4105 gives -0.088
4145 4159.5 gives -0.010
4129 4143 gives -0.009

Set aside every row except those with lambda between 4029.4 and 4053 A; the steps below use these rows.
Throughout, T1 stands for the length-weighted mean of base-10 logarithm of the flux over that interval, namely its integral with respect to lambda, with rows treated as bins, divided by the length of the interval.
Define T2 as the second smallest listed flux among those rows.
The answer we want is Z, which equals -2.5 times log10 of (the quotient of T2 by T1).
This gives -2.45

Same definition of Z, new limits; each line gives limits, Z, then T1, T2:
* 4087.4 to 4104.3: -2.32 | 0.989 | 8.361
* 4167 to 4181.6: -2.49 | 1.019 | 10.12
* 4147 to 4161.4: -2.44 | 1.020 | 9.668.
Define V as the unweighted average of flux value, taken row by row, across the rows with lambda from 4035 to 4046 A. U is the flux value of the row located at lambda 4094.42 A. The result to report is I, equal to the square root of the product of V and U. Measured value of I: 10.0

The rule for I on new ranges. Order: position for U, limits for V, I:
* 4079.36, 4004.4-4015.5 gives 10.6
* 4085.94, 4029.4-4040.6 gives 11.0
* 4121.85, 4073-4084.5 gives 9.6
